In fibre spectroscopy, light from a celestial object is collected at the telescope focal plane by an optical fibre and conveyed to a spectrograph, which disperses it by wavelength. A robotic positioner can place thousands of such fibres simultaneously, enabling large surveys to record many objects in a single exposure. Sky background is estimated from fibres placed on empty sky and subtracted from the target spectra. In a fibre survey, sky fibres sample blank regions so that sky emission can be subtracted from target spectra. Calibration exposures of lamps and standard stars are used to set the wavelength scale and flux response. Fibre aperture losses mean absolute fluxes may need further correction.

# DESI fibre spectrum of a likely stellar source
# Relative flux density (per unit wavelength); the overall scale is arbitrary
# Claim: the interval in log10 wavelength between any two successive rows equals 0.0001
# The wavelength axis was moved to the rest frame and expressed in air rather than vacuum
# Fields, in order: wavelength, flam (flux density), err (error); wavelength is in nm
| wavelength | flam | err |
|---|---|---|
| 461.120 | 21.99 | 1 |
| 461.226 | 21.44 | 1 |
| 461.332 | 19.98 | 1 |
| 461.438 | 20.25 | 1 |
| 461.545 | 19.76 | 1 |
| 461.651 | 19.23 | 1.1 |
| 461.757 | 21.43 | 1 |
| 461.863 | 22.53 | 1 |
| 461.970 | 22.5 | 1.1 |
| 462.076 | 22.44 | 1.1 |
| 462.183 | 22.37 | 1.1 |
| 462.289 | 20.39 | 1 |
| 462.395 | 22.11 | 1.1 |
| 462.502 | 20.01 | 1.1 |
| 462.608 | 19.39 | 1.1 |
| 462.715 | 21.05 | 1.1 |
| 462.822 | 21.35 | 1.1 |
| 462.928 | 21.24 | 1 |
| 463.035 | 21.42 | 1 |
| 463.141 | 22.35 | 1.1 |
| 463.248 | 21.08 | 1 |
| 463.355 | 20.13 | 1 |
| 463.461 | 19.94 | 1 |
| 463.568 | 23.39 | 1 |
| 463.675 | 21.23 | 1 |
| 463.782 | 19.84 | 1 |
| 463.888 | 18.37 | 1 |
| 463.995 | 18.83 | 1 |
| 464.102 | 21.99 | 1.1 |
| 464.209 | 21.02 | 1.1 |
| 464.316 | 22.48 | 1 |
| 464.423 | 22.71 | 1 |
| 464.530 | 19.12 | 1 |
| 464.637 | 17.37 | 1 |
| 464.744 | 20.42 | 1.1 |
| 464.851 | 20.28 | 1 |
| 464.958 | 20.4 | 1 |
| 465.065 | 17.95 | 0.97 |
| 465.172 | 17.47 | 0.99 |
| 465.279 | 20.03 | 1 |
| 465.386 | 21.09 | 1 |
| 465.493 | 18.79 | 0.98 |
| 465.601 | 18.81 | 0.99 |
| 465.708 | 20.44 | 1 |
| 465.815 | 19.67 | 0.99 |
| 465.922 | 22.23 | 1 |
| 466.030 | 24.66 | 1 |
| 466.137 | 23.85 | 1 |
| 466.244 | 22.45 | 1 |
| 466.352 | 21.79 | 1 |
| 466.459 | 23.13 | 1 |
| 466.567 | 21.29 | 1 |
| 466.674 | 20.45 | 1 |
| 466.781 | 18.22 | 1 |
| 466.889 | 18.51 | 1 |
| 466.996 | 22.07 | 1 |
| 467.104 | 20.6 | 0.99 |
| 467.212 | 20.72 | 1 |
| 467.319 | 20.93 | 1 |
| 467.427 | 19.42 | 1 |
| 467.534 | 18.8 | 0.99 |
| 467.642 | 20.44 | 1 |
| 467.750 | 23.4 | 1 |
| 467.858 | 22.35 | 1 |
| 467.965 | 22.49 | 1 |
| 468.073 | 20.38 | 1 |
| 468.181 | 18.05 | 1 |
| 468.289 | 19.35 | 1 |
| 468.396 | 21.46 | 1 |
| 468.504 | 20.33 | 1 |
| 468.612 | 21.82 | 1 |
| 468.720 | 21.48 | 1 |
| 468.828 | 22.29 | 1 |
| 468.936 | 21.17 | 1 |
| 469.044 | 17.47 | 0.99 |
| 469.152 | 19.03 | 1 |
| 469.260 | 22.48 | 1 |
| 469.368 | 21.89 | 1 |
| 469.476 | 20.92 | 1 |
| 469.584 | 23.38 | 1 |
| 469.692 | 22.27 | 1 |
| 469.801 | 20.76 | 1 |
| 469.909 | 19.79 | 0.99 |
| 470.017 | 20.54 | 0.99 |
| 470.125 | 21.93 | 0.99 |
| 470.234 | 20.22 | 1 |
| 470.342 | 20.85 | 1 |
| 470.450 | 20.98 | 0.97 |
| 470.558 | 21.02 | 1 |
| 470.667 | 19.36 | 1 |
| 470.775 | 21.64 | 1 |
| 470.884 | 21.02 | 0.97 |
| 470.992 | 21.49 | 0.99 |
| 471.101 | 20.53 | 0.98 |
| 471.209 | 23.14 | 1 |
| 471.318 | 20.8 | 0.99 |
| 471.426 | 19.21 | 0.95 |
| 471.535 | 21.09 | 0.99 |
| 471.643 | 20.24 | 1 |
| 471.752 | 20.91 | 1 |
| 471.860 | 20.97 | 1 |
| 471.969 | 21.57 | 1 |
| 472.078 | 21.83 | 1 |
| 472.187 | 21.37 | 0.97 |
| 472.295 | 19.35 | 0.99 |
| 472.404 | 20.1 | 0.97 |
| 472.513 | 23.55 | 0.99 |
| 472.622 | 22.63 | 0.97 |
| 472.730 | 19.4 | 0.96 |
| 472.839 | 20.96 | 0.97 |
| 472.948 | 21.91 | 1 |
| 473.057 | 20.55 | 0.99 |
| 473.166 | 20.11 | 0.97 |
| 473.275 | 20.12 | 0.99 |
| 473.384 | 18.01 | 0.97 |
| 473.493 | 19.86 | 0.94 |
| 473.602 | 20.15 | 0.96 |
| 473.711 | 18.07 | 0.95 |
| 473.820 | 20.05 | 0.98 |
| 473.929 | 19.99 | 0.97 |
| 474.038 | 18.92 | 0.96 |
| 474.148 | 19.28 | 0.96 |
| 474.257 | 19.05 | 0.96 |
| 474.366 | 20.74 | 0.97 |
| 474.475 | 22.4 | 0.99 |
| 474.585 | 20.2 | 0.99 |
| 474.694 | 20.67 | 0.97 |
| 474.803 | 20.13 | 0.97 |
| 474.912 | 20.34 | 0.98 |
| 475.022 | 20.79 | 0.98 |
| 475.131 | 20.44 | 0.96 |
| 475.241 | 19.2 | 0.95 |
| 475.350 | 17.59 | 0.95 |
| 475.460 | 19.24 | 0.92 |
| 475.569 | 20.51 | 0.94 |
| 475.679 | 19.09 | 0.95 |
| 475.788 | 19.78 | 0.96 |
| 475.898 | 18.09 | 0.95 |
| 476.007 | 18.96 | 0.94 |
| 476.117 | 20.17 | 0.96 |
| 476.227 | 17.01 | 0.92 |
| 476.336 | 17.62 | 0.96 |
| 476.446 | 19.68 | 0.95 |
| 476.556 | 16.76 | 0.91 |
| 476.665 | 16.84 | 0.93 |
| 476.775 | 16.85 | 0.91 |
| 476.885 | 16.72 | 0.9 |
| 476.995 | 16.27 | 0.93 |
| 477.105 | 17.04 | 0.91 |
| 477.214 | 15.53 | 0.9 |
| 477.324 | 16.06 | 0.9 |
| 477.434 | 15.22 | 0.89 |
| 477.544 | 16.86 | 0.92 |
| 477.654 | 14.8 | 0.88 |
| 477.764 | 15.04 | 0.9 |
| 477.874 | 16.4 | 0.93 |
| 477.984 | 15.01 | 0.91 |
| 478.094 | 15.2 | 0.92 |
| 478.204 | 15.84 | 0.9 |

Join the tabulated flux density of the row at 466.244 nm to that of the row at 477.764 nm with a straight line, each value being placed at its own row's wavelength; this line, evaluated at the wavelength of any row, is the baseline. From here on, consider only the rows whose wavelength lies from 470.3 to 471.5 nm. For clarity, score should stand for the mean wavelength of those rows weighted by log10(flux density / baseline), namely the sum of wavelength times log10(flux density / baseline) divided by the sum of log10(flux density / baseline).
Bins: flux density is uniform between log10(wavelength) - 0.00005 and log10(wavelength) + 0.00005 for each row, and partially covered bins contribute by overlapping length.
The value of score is 470.93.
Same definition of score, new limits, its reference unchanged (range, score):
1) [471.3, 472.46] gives 471.91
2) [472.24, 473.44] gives 472.80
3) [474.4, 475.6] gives 474.98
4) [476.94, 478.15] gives 477.45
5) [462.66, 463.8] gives 463.25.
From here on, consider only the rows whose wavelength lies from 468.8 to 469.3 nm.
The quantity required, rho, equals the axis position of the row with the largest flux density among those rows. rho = 469.260 nm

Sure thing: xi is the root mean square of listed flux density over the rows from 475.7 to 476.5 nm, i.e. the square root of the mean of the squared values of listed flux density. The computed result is 18.8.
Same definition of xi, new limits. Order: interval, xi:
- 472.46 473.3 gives 21.2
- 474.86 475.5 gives 19.6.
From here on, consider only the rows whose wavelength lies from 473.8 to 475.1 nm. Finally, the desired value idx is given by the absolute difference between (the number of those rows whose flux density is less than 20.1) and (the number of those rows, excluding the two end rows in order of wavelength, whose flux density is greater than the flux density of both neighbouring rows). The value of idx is 2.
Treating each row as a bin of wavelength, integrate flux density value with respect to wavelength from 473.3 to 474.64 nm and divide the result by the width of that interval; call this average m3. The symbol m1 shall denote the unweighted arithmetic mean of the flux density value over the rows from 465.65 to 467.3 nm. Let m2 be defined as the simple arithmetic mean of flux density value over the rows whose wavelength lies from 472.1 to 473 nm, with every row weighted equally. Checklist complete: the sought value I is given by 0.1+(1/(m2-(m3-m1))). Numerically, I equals 0.1439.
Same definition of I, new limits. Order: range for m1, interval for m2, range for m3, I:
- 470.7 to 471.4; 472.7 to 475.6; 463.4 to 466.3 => 0.1480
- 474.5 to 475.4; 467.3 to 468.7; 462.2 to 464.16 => 0.1505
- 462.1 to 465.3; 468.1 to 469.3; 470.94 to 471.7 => 0.1499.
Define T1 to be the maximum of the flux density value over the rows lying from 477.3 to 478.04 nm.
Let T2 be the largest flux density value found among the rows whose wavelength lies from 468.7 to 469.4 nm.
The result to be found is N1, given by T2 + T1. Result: 39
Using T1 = 16.86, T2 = 22.48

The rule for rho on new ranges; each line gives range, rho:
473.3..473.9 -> 473.602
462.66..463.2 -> 463.141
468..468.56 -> 468.396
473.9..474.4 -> 474.366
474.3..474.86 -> 474.475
